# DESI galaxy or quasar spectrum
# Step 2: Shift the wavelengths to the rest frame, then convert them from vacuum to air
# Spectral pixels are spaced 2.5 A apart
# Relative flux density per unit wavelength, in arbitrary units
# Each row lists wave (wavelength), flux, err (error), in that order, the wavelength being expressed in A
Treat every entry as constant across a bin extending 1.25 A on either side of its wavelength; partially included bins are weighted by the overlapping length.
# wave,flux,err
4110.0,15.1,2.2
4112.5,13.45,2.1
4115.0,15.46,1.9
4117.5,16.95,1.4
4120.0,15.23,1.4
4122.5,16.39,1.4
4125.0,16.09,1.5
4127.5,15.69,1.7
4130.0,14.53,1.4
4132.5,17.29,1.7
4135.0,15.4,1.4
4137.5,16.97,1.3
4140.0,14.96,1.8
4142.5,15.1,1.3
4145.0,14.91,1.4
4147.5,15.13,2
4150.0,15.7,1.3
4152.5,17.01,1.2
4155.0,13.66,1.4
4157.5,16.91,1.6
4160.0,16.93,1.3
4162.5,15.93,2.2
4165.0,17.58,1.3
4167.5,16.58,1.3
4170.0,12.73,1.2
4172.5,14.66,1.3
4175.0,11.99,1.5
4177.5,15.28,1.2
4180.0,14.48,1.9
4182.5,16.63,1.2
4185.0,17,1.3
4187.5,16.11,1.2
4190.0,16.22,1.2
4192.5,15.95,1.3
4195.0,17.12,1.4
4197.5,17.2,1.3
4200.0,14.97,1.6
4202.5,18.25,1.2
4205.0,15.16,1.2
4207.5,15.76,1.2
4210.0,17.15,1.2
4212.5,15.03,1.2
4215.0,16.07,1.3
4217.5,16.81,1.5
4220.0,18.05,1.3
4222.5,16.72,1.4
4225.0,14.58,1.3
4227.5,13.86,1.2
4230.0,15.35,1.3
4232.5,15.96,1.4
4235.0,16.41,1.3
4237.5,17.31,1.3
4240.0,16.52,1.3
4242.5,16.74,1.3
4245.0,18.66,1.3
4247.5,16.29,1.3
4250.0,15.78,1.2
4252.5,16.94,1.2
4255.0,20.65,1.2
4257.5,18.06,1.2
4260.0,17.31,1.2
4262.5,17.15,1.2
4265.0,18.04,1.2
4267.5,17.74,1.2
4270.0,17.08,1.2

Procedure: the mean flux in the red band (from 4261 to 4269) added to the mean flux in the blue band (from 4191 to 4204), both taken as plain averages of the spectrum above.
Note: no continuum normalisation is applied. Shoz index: 34.3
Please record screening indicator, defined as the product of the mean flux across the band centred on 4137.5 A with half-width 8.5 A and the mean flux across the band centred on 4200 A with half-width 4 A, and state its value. 262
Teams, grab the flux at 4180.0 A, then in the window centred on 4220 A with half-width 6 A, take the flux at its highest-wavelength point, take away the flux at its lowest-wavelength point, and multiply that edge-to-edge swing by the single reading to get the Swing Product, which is -22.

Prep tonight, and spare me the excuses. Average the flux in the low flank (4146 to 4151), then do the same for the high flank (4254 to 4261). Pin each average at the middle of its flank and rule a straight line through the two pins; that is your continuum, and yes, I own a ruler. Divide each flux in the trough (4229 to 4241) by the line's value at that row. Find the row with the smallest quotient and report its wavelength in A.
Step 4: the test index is 4230.0 A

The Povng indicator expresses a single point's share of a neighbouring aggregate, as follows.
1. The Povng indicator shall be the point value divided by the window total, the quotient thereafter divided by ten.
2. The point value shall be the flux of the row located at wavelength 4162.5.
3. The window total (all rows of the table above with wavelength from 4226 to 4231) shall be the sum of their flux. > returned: 0.055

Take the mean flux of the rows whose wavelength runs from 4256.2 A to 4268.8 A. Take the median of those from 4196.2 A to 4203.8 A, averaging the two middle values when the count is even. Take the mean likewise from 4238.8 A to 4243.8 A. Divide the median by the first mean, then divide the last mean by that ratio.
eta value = 17.1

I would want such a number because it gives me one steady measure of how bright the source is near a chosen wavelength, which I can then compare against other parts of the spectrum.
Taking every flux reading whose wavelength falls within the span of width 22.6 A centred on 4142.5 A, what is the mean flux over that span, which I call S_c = 15.8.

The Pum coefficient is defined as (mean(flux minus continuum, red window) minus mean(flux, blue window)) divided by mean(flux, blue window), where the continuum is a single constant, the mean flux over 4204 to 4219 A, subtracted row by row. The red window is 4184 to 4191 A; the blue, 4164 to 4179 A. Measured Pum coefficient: -0.97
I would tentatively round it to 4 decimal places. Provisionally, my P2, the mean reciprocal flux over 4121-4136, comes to 0.0631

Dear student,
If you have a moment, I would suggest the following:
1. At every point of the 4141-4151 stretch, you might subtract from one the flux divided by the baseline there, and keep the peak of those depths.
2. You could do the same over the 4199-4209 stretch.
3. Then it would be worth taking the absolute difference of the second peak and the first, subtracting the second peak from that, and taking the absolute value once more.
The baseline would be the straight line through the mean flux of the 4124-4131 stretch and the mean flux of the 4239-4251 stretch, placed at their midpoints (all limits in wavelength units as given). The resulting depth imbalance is 0.047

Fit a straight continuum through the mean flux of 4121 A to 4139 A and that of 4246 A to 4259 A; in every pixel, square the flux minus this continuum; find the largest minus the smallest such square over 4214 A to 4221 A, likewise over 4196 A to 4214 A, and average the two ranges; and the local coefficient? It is 2.5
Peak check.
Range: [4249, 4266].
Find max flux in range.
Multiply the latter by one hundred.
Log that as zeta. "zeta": 2065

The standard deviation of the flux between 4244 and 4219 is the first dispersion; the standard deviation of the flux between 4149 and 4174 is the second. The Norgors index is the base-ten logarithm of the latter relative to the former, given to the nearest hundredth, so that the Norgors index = 0.11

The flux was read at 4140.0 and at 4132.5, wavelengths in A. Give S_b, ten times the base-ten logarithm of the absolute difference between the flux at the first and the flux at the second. 3.7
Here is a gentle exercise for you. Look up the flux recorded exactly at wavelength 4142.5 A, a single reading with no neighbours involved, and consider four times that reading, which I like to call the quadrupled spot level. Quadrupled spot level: 60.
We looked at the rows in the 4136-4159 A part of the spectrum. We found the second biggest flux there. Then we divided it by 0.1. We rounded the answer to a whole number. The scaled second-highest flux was 170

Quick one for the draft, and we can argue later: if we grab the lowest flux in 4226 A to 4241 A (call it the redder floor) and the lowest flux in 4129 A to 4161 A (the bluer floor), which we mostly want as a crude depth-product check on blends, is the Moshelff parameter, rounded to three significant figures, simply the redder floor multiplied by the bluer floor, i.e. 189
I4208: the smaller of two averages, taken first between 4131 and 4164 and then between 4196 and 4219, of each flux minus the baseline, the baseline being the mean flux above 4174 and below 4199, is 0.0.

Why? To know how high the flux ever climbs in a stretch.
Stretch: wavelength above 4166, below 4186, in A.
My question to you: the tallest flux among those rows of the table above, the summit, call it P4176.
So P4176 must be 17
